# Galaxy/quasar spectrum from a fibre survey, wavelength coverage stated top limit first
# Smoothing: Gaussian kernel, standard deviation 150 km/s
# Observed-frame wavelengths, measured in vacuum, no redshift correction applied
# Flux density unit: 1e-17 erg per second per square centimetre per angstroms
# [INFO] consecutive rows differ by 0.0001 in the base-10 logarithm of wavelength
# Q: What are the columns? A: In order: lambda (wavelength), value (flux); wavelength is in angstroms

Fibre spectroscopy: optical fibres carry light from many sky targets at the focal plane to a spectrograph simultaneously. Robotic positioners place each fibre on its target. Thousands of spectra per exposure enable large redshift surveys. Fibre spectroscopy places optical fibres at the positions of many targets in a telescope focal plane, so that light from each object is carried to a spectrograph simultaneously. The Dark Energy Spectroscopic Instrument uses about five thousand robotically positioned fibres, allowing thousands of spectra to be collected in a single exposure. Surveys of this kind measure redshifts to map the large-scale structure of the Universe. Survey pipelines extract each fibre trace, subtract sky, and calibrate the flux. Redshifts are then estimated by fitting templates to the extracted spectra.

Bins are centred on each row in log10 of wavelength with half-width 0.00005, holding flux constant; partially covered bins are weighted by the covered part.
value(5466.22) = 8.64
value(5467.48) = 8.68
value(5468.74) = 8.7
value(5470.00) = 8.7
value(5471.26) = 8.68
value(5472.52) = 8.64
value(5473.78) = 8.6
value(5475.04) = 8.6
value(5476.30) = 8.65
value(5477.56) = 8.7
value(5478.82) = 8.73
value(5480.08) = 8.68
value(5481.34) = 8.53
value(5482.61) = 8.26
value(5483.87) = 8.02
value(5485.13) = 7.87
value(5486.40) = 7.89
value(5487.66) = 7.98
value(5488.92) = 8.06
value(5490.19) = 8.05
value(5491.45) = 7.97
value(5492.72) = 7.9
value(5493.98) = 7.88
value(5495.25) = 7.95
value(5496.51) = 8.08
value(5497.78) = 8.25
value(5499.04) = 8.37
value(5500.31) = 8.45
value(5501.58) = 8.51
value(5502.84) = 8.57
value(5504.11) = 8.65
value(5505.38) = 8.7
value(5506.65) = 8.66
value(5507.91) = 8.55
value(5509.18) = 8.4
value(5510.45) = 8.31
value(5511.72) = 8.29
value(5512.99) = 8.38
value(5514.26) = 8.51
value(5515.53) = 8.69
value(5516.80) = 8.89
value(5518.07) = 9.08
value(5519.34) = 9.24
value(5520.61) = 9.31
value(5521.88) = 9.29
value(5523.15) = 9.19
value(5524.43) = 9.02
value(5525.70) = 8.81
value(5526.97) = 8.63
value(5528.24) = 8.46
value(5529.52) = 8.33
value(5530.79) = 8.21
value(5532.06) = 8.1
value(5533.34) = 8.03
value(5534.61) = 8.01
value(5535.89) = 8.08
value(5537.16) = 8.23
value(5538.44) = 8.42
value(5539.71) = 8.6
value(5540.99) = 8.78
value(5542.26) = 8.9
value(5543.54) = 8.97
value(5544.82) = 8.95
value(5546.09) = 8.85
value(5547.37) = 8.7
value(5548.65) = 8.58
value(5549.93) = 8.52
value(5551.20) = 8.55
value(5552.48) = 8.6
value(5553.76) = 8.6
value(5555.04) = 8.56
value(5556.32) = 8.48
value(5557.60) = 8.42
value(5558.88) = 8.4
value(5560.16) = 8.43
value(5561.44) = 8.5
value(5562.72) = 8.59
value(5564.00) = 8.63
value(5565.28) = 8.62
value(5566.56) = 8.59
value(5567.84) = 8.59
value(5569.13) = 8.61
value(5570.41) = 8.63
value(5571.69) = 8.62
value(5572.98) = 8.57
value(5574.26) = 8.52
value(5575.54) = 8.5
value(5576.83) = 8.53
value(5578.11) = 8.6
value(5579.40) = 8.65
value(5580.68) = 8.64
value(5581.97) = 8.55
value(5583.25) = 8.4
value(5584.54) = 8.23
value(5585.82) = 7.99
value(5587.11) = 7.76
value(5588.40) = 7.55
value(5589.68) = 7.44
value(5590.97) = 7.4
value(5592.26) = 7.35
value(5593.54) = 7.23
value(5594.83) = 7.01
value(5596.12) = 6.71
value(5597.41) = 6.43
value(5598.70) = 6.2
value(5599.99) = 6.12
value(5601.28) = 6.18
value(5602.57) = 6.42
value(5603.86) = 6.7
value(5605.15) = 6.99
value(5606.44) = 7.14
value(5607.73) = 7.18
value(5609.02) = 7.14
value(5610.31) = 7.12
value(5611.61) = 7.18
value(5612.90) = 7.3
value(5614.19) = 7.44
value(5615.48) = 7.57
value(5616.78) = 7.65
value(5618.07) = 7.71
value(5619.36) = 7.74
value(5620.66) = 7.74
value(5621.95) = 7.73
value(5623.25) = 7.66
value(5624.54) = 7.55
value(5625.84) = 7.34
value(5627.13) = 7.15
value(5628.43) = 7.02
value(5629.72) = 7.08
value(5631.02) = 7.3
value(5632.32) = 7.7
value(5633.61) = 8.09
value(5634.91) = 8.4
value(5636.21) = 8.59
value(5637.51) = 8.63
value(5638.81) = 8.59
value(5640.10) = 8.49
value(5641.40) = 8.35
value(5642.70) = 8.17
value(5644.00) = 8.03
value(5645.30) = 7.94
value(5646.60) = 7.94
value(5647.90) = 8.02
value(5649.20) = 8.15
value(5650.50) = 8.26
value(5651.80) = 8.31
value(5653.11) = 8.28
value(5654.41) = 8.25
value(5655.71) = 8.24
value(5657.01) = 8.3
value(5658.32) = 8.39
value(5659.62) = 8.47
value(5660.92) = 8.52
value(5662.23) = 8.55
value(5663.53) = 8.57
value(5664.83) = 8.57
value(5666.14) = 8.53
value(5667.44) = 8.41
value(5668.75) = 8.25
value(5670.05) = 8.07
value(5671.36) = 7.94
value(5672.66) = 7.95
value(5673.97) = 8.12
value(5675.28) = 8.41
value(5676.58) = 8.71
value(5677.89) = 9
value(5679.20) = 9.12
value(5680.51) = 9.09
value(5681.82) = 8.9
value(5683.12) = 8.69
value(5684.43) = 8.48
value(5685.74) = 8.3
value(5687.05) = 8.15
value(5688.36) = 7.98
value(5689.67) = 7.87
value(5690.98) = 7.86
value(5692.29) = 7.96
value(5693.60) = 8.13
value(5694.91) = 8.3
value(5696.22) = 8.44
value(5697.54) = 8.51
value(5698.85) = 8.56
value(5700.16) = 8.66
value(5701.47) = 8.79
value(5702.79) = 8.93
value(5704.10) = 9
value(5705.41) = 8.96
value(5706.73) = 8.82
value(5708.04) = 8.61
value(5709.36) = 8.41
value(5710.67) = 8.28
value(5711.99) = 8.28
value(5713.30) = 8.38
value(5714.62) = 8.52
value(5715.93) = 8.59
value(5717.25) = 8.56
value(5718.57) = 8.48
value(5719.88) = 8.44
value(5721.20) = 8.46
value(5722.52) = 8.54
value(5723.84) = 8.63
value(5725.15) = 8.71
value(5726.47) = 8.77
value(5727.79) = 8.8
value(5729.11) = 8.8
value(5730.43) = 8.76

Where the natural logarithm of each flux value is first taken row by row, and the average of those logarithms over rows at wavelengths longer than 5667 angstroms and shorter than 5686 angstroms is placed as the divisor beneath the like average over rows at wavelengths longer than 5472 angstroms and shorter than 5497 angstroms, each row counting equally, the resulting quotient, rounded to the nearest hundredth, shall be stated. 0.99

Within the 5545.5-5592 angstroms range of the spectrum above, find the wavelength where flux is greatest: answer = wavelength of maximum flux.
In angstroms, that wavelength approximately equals 5546.09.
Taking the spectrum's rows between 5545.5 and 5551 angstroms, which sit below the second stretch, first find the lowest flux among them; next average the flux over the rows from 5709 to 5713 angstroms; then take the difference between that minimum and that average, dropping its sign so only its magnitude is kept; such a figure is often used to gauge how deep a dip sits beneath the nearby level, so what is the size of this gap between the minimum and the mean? 0.2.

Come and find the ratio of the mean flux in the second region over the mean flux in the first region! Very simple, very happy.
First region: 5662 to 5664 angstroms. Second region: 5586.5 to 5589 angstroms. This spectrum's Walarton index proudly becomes 0.89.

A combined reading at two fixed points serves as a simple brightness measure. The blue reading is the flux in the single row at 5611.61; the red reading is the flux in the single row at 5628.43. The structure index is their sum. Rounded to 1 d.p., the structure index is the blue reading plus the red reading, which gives 14.2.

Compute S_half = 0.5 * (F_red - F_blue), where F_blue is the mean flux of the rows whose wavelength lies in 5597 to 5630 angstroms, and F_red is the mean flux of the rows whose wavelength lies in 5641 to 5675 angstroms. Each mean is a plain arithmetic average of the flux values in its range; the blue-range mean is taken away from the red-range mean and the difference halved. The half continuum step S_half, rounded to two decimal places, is 0.56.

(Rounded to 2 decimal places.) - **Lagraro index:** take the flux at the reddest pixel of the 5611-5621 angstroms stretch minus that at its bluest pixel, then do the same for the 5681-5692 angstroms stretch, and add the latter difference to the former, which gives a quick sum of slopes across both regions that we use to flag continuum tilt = -0.48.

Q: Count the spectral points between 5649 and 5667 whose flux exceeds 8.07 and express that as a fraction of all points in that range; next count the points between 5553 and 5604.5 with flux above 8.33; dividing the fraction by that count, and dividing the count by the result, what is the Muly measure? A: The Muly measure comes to 576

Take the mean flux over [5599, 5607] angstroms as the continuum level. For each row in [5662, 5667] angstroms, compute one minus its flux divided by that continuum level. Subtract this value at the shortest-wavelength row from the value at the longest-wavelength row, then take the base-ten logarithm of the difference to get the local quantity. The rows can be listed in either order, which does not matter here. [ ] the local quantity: -2.5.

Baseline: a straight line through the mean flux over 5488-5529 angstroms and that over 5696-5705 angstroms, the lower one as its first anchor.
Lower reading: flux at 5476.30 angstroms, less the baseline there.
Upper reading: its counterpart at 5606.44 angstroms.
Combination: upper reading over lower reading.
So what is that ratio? -10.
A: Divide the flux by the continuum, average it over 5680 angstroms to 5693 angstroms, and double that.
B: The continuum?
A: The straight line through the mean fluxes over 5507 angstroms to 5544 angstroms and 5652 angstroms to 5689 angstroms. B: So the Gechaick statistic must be 1.98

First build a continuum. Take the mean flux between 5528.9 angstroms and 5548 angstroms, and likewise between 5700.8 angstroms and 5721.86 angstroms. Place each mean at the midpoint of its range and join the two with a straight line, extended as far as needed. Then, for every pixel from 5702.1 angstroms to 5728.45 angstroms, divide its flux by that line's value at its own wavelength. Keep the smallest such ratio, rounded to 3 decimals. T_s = 0.963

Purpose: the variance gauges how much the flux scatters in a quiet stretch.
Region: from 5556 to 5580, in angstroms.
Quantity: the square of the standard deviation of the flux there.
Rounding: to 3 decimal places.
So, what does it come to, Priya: 0.006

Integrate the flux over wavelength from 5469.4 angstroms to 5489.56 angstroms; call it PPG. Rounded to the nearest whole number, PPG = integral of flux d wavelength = 170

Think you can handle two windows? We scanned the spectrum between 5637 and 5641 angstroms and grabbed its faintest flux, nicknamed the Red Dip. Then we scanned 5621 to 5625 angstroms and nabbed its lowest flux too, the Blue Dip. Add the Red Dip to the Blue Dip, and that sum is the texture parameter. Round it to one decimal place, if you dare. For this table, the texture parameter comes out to 16.0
